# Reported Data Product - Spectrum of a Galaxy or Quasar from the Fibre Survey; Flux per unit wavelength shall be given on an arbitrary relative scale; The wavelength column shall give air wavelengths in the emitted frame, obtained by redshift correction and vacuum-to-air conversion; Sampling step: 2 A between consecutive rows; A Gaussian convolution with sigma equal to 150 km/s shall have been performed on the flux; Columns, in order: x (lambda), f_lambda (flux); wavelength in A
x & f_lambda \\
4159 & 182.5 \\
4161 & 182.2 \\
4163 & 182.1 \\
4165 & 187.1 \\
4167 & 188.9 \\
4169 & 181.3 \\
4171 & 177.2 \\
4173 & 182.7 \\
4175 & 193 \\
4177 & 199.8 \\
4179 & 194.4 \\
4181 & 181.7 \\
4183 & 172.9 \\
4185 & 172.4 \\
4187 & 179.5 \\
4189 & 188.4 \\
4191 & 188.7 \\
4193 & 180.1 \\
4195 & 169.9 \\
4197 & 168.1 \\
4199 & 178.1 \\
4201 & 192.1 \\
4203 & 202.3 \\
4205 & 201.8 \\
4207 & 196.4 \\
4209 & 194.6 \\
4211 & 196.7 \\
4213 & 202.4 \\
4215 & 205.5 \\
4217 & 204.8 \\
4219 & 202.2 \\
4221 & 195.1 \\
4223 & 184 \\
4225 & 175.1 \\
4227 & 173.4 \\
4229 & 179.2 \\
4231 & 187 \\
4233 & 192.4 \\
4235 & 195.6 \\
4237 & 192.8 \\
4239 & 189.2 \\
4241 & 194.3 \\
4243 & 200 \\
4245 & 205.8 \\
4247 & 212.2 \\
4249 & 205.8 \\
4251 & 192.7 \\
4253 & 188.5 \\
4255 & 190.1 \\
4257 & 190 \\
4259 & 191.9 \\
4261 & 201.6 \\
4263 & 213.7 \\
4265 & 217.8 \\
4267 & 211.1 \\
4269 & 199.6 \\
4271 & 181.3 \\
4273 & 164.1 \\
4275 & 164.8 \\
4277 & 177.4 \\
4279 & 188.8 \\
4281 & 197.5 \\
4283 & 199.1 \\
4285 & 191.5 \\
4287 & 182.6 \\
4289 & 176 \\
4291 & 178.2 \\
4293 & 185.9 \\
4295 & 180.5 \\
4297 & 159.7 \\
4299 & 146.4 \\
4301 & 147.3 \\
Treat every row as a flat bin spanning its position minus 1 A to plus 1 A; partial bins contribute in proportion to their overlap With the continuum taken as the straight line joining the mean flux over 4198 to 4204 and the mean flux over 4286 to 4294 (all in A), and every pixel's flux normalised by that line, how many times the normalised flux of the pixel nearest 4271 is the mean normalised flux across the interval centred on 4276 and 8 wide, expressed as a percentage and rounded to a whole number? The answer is 96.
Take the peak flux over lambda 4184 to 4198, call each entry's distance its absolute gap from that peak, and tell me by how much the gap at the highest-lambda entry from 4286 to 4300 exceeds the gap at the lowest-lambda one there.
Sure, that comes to 36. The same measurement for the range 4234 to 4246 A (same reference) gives 10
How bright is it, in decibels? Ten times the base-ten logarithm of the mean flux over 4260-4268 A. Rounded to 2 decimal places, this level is 23.24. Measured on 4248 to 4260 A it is 22.86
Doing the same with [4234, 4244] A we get 22.89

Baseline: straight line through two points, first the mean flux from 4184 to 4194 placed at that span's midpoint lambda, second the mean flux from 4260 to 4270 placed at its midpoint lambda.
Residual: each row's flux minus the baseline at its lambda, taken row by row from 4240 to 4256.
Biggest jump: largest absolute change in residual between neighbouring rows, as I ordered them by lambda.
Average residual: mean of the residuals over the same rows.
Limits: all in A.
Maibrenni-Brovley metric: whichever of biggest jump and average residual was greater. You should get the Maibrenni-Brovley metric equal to 13.8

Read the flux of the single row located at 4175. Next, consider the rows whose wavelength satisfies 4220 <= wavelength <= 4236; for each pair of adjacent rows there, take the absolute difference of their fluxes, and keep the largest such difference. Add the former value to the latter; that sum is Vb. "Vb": 204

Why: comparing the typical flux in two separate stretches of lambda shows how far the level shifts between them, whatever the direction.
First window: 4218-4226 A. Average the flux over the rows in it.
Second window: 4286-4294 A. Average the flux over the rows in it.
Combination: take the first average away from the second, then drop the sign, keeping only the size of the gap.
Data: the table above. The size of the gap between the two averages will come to 8.4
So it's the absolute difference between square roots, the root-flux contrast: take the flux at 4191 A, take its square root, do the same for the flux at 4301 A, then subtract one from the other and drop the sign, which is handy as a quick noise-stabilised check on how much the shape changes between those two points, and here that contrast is 1.6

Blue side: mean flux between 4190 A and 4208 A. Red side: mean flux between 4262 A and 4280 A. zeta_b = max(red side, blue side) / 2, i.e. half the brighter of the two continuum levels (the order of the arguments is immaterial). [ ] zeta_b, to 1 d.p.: 95.5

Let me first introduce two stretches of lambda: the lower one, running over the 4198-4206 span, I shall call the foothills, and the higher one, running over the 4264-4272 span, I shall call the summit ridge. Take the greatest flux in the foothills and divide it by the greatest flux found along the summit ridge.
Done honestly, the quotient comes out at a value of 0.93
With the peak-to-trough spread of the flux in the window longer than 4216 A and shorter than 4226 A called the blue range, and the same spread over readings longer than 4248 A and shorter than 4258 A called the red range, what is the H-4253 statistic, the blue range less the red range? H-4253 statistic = 12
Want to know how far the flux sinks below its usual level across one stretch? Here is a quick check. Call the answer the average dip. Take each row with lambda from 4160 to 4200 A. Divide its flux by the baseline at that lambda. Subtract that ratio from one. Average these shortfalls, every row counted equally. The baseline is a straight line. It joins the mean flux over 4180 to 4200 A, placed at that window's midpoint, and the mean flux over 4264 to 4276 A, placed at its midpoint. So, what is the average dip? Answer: -0.034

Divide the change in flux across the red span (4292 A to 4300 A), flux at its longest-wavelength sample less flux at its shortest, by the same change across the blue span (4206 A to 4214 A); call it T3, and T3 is -6.6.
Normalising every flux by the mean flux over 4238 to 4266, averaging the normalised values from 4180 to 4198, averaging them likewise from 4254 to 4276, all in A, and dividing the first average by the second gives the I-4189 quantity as 0.92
